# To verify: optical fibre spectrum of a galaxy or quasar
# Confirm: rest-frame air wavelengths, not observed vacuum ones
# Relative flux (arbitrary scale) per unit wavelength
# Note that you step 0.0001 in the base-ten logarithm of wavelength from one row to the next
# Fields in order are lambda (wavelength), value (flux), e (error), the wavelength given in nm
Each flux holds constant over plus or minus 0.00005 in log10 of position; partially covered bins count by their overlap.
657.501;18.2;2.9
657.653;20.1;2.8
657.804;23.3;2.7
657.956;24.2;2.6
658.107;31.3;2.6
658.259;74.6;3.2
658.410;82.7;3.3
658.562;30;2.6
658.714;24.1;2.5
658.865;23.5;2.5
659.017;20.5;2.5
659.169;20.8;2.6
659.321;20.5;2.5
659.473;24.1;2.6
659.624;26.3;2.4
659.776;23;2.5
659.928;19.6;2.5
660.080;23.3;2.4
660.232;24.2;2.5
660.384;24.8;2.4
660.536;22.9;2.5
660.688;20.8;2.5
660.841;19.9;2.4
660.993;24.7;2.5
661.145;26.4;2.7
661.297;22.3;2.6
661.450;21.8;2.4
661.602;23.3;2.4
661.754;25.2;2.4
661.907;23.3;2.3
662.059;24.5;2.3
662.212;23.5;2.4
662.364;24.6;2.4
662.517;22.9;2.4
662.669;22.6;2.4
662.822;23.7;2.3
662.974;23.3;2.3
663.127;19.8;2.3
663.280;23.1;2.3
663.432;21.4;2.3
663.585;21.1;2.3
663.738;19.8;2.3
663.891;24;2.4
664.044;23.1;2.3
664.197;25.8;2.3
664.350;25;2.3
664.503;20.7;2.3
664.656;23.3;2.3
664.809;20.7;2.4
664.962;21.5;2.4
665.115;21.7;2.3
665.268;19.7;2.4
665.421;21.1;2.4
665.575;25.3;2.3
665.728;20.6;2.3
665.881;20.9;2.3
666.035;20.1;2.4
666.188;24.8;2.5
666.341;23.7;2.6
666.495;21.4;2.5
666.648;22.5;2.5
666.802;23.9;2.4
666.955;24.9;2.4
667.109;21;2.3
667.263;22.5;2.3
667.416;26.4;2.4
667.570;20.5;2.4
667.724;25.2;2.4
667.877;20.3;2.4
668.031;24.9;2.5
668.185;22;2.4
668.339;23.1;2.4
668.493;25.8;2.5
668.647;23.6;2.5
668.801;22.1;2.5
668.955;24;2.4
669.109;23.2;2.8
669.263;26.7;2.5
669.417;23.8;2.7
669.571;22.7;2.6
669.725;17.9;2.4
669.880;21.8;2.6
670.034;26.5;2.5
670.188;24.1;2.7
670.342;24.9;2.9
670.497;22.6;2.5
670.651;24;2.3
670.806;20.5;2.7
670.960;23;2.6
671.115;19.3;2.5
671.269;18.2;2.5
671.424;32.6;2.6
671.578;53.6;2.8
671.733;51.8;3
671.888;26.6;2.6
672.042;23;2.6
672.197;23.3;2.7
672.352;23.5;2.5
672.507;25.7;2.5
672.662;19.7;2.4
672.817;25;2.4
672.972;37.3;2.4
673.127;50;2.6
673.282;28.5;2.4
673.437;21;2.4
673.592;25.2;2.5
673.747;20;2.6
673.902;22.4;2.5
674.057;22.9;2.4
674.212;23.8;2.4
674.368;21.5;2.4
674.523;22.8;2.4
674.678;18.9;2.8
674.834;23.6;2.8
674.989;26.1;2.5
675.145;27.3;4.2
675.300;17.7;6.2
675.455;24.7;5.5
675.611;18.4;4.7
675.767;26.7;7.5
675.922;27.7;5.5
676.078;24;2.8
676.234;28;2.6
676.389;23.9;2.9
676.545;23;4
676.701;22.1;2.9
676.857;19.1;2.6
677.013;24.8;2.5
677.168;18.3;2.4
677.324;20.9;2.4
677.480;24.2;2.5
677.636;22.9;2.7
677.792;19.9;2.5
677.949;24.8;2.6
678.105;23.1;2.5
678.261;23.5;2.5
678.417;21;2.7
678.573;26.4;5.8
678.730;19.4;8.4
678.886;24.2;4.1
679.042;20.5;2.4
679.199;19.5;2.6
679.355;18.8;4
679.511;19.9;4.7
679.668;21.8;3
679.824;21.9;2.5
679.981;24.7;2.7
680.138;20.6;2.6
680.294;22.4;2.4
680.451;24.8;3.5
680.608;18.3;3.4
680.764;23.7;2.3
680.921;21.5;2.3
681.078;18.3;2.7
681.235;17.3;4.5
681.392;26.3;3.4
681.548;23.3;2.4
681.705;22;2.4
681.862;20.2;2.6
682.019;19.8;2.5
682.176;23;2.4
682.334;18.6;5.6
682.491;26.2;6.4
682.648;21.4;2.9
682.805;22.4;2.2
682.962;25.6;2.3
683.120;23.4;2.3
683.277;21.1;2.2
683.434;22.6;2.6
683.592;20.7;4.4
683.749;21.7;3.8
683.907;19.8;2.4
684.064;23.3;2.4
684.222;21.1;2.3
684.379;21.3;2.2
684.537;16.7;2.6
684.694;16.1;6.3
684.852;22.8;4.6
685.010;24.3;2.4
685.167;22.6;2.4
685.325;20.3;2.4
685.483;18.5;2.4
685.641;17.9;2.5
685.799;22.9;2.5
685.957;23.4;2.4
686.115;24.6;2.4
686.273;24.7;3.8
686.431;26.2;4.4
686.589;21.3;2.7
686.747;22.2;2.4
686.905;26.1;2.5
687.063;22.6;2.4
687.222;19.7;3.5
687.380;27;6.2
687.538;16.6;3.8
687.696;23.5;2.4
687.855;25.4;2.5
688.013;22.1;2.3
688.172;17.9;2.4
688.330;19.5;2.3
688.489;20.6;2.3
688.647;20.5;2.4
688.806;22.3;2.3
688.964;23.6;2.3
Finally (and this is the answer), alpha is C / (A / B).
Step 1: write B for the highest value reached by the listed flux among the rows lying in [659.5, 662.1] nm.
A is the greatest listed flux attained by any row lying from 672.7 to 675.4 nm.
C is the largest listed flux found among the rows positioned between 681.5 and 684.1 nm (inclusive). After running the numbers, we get 14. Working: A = 50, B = 26.4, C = 26.2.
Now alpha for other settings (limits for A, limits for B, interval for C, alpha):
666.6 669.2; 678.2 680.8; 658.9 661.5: 26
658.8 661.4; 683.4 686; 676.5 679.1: 24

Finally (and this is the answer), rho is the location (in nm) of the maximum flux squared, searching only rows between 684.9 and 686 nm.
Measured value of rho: 685.010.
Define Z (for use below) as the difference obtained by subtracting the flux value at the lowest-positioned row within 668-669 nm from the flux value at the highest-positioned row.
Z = -1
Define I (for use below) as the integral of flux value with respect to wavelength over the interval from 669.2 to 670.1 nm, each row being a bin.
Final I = 20.8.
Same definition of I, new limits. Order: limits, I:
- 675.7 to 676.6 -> 23.1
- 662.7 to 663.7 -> 22.0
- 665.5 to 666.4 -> 20.3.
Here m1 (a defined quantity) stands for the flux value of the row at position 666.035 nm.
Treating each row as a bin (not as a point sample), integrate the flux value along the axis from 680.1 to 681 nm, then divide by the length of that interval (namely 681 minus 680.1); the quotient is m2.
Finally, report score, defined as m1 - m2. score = -2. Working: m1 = 20.1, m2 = 21.9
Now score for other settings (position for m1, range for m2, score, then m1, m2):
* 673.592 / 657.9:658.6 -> -25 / 25.2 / 50.3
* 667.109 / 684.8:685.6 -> 0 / 21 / 21.5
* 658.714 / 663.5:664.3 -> 1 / 24.1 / 22.8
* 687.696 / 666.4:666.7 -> 1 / 23.5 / 22.0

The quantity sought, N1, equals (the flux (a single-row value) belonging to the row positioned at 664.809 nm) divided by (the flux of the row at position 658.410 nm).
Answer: 0.25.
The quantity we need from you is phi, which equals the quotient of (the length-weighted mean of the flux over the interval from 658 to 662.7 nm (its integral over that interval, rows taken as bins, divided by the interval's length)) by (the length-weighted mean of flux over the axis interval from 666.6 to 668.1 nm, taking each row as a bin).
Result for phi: 1.17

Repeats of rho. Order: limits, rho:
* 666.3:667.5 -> 667.416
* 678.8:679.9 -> 678.886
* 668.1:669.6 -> 669.263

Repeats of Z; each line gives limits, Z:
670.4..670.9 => -2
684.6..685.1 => 8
